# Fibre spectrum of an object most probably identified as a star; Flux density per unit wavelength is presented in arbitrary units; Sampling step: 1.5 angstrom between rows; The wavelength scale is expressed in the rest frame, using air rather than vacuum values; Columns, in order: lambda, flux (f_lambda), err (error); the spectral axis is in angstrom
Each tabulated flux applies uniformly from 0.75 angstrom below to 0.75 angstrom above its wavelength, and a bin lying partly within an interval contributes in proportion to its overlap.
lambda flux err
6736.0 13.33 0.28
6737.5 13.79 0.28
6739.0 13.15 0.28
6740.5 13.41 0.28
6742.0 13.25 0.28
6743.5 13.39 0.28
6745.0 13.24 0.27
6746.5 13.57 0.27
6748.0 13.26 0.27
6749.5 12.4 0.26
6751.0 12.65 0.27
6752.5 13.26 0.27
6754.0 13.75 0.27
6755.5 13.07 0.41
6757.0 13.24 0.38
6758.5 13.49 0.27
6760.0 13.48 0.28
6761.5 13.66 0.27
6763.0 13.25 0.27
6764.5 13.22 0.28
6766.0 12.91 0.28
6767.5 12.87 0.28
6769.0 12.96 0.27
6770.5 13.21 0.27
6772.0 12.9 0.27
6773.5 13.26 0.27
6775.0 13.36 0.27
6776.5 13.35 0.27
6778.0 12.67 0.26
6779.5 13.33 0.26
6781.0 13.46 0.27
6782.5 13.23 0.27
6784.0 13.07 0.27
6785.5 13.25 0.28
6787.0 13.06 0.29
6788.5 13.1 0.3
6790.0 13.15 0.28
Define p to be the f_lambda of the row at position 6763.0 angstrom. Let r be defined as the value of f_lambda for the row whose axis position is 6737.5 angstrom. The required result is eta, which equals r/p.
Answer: 1.04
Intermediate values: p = 13.25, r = 13.79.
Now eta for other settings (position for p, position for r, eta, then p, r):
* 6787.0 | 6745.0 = 1.01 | 13.06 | 13.24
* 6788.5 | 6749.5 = 0.95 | 13.1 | 12.4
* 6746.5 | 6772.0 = 0.95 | 13.57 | 12.9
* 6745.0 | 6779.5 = 1.01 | 13.24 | 13.33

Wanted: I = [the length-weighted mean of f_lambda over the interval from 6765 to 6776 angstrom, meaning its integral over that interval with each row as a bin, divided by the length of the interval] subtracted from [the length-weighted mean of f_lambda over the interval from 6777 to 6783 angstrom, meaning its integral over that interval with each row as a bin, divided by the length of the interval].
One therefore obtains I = 0.10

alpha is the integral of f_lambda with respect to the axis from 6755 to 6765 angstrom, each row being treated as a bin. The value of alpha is 134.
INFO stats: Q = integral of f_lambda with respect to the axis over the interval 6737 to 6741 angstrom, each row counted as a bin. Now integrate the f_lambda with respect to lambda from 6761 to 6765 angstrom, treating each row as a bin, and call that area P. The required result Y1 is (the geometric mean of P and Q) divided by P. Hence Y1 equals 1.002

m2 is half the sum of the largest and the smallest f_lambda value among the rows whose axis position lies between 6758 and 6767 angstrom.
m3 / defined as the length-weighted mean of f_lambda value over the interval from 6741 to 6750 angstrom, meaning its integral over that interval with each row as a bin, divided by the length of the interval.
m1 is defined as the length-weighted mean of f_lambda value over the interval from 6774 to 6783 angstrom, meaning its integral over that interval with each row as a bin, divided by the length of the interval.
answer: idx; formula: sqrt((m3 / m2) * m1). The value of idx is 3.63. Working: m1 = 13.2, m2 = 13.3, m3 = 13.2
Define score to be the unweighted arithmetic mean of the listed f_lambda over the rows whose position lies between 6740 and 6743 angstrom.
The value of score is 13.3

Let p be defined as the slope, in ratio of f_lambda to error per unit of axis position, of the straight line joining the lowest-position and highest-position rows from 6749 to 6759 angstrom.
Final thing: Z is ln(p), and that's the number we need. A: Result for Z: -1.4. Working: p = 0.25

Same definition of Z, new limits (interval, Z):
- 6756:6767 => 0.2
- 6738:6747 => -0.8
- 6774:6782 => -2.8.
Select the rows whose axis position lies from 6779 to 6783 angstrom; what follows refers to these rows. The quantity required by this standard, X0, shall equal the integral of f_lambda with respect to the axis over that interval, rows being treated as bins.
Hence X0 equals 53.4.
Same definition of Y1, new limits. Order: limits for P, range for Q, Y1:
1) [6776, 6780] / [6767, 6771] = 0.997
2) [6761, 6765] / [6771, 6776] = 1.110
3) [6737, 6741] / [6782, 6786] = 0.990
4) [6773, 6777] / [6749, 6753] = 0.979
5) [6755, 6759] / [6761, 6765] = 1.004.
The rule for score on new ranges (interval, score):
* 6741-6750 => 13.2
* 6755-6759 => 13.3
